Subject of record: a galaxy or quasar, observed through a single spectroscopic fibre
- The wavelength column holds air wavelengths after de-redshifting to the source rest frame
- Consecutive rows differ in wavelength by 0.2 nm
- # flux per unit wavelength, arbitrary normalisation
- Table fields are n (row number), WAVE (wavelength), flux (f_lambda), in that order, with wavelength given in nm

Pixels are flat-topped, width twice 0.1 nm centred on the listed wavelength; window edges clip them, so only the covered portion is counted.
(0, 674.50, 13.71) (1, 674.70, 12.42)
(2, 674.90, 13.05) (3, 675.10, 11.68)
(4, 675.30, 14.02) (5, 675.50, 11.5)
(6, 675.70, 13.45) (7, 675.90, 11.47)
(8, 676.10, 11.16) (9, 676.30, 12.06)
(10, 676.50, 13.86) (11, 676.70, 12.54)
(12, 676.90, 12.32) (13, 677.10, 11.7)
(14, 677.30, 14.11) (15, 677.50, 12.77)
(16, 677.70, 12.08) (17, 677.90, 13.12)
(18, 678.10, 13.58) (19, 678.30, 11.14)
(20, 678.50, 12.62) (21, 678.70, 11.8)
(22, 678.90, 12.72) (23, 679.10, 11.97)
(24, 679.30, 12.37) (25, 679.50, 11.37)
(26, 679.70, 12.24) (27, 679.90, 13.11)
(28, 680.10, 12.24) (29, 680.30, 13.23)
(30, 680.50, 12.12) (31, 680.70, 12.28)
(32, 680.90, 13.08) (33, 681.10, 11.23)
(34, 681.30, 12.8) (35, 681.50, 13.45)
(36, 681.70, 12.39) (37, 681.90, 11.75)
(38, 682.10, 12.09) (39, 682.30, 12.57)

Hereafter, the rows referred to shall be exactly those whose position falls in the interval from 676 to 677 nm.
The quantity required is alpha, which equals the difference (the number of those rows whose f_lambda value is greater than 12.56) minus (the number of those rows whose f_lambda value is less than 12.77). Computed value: -3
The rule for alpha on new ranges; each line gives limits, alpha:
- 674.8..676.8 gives -2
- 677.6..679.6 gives -4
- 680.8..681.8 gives 1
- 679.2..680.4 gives -2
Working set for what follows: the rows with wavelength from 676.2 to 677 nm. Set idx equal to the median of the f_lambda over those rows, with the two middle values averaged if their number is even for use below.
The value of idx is 12.4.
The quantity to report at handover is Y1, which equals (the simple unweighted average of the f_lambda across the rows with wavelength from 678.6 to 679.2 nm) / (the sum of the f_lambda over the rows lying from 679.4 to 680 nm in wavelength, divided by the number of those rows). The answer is 0.99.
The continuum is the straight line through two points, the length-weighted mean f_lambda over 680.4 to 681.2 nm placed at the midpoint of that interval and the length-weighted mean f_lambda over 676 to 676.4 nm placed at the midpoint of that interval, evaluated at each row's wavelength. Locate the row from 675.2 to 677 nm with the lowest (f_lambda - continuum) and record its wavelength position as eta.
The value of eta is 676.10 nm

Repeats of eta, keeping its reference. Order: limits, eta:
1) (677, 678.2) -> 677.10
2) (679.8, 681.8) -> 681.10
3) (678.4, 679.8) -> 679.50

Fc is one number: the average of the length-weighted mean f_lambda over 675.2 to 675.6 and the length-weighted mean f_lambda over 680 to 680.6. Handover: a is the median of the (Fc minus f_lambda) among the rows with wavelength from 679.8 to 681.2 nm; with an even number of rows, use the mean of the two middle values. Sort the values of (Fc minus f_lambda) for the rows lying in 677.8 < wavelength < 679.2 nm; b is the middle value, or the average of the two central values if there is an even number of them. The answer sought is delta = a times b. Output 0.01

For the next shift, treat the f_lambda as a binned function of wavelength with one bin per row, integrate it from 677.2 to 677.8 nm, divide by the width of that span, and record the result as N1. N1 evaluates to 13.0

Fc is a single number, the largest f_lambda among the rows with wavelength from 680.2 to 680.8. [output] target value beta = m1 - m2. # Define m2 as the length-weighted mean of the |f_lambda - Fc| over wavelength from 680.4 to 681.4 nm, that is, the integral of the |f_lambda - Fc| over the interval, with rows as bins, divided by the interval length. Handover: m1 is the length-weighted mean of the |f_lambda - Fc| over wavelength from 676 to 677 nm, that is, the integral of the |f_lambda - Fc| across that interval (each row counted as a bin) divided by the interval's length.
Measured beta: 0.2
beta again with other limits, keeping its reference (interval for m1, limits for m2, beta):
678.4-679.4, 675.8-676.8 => -0.3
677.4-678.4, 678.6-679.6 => -0.4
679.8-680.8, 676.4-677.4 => -0.3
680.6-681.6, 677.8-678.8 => -0.2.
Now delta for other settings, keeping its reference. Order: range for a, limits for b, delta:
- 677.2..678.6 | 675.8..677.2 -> -0.07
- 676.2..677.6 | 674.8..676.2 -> 0.10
